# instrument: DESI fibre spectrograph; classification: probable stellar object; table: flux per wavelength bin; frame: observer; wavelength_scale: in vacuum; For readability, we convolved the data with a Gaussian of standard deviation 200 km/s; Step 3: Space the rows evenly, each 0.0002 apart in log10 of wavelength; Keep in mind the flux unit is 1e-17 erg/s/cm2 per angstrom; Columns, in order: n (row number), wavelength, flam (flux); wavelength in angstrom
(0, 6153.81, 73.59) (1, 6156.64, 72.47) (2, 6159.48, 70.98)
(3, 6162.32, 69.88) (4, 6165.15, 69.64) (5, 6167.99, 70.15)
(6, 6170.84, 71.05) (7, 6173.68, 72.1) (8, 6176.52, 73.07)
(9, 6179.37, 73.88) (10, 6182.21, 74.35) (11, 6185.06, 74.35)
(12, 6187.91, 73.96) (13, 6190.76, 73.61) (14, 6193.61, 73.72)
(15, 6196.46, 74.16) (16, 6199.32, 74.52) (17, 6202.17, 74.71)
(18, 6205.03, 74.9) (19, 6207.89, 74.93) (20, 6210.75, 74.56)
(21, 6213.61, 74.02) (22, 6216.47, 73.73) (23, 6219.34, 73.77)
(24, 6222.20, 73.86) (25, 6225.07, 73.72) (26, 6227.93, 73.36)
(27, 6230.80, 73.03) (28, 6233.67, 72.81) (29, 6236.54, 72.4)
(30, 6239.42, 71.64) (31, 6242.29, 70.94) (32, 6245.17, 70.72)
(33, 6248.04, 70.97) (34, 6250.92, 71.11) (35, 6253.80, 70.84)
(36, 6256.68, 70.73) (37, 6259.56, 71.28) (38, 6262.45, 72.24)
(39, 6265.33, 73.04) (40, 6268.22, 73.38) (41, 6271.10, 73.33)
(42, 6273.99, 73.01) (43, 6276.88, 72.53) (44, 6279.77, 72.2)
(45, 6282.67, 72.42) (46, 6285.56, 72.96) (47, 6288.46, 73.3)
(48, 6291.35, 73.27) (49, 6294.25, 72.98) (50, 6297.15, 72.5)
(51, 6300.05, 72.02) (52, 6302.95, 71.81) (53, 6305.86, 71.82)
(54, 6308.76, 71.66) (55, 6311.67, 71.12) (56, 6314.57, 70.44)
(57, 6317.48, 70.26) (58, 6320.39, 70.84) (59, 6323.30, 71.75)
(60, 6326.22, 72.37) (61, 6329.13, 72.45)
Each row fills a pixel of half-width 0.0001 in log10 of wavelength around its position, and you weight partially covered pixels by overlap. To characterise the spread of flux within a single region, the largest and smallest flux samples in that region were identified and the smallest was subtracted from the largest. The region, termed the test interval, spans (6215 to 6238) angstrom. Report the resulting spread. 1.46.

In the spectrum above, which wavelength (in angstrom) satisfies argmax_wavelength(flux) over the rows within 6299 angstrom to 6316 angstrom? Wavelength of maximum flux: 6300.05 angstrom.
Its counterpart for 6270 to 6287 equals 6271.10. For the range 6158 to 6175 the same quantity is 6173.68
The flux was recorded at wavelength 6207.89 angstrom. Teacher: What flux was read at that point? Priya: 74.93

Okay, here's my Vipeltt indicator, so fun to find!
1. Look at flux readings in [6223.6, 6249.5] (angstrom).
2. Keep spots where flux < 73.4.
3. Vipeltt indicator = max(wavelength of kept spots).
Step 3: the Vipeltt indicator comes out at 6248.04 angstrom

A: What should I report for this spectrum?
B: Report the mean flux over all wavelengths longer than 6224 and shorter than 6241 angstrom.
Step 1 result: 72.8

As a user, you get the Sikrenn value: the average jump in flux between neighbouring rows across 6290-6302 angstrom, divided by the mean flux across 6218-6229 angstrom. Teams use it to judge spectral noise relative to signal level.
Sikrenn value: 0.0057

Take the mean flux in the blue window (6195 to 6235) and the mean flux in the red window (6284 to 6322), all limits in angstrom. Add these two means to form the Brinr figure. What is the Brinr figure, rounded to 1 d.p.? 145.9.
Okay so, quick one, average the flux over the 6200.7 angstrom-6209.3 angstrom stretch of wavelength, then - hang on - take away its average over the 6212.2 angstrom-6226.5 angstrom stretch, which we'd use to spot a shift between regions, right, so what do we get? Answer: 1.0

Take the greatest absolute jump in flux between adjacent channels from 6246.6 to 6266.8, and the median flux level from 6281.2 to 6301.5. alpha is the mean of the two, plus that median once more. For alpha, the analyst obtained 110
